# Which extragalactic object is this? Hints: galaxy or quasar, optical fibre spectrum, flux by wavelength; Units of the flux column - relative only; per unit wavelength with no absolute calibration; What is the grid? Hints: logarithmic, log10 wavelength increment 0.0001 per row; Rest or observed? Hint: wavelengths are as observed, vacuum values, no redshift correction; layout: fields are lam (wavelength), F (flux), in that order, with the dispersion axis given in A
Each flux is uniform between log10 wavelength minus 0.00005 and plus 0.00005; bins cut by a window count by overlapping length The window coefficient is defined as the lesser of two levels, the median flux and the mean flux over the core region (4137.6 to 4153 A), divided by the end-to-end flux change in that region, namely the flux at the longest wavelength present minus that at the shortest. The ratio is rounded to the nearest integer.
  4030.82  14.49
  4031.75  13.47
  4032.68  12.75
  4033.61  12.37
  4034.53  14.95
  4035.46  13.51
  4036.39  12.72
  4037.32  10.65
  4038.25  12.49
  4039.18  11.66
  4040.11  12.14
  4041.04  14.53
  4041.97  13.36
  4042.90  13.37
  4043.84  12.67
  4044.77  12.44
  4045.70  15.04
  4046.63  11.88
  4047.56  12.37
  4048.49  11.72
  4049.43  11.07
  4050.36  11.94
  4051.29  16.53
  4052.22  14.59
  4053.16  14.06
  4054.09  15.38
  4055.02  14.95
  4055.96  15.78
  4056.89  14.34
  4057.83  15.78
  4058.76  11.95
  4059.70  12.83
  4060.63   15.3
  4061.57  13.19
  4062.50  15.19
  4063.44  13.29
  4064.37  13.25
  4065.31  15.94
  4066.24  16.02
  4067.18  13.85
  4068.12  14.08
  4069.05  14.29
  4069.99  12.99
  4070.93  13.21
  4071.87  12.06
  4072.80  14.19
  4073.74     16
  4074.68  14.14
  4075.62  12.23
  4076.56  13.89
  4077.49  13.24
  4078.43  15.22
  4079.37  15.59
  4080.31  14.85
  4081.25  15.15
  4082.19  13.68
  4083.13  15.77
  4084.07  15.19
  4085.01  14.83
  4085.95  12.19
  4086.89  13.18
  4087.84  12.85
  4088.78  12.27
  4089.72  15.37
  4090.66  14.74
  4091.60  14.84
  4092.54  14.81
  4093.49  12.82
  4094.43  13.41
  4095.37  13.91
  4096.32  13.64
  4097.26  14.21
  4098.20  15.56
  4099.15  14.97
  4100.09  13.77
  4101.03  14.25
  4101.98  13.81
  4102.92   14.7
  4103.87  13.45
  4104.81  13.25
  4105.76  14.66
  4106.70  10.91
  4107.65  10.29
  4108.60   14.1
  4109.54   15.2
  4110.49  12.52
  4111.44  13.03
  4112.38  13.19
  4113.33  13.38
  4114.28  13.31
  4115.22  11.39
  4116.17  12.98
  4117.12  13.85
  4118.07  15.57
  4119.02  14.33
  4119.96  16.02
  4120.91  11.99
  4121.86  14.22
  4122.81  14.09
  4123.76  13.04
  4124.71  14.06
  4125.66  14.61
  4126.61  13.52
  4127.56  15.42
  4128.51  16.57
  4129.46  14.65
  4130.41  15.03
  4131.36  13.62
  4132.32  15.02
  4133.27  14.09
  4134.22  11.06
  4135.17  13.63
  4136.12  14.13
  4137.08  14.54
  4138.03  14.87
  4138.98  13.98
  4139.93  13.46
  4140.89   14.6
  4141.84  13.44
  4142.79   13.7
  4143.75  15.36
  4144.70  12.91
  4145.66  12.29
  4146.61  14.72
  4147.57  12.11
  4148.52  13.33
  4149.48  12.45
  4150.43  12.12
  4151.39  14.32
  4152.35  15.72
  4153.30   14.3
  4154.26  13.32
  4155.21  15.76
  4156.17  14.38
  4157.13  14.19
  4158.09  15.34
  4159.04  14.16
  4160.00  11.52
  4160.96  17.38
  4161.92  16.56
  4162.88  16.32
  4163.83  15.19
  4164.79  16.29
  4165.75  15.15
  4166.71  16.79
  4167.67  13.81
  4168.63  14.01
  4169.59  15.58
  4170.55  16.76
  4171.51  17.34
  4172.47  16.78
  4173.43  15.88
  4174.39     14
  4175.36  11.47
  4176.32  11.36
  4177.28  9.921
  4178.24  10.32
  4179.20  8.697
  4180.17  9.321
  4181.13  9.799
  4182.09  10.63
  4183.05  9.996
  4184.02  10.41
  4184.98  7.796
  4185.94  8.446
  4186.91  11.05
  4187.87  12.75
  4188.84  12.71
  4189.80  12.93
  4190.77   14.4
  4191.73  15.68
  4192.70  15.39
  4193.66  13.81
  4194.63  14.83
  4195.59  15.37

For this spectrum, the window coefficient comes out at 16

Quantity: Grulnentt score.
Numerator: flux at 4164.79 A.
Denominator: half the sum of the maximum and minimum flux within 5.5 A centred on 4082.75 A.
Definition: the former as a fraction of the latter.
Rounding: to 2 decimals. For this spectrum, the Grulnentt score 1.11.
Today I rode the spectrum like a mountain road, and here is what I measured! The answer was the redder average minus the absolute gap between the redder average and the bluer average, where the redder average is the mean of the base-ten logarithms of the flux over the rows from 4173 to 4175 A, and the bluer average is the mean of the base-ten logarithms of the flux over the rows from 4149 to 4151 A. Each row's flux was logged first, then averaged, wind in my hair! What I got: 1.09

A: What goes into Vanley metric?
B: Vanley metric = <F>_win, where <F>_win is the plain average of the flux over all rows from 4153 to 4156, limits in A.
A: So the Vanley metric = 14.46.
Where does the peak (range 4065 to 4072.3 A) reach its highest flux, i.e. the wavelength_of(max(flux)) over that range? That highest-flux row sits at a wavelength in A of 4066.24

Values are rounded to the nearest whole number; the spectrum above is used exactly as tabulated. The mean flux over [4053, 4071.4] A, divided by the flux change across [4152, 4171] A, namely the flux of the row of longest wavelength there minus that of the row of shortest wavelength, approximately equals 14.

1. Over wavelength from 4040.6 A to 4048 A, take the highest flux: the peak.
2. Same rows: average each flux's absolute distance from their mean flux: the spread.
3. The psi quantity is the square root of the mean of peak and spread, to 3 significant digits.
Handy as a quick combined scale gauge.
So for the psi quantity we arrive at 2.82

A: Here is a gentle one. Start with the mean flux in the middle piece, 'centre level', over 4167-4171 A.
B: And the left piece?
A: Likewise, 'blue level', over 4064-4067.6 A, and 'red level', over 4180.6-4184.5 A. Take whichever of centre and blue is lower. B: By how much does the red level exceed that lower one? -4.6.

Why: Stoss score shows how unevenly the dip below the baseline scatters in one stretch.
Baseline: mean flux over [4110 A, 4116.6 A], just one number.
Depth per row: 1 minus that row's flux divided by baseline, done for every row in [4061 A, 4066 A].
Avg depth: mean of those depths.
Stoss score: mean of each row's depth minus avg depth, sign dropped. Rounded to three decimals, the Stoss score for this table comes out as 0.087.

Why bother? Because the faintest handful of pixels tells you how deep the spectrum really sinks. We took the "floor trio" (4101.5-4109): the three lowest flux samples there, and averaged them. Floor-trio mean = 11.5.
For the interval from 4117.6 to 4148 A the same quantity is 11.7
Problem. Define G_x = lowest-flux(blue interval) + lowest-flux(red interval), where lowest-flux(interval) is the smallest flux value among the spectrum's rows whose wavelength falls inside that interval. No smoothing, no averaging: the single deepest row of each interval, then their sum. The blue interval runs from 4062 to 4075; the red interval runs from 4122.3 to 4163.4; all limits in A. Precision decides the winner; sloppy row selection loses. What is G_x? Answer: 23.1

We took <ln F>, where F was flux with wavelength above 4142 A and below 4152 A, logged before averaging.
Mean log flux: 2.59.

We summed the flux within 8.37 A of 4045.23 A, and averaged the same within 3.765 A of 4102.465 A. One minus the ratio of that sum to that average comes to -15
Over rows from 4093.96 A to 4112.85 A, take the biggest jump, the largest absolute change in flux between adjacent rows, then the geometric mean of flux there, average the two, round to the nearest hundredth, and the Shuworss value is 8.69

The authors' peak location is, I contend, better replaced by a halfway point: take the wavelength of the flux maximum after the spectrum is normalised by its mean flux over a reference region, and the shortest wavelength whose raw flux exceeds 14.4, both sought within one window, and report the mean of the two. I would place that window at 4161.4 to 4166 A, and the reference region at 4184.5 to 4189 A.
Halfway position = 4161.9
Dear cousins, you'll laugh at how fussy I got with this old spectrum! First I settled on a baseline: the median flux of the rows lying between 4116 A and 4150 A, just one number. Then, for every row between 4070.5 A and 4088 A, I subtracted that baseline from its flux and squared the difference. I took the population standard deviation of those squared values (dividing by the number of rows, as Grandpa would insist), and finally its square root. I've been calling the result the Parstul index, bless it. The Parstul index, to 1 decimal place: 1.2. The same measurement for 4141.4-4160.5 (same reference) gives 1.3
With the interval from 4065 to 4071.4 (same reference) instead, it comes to 1.2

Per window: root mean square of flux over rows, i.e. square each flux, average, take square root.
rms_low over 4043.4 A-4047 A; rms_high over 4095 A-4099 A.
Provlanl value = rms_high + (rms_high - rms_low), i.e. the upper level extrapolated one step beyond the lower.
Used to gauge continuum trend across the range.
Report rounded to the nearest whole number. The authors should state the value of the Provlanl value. 16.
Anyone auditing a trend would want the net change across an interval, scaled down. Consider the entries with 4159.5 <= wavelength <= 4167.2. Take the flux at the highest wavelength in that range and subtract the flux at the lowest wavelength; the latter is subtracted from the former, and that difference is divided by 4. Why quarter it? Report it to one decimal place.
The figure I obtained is 1.3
